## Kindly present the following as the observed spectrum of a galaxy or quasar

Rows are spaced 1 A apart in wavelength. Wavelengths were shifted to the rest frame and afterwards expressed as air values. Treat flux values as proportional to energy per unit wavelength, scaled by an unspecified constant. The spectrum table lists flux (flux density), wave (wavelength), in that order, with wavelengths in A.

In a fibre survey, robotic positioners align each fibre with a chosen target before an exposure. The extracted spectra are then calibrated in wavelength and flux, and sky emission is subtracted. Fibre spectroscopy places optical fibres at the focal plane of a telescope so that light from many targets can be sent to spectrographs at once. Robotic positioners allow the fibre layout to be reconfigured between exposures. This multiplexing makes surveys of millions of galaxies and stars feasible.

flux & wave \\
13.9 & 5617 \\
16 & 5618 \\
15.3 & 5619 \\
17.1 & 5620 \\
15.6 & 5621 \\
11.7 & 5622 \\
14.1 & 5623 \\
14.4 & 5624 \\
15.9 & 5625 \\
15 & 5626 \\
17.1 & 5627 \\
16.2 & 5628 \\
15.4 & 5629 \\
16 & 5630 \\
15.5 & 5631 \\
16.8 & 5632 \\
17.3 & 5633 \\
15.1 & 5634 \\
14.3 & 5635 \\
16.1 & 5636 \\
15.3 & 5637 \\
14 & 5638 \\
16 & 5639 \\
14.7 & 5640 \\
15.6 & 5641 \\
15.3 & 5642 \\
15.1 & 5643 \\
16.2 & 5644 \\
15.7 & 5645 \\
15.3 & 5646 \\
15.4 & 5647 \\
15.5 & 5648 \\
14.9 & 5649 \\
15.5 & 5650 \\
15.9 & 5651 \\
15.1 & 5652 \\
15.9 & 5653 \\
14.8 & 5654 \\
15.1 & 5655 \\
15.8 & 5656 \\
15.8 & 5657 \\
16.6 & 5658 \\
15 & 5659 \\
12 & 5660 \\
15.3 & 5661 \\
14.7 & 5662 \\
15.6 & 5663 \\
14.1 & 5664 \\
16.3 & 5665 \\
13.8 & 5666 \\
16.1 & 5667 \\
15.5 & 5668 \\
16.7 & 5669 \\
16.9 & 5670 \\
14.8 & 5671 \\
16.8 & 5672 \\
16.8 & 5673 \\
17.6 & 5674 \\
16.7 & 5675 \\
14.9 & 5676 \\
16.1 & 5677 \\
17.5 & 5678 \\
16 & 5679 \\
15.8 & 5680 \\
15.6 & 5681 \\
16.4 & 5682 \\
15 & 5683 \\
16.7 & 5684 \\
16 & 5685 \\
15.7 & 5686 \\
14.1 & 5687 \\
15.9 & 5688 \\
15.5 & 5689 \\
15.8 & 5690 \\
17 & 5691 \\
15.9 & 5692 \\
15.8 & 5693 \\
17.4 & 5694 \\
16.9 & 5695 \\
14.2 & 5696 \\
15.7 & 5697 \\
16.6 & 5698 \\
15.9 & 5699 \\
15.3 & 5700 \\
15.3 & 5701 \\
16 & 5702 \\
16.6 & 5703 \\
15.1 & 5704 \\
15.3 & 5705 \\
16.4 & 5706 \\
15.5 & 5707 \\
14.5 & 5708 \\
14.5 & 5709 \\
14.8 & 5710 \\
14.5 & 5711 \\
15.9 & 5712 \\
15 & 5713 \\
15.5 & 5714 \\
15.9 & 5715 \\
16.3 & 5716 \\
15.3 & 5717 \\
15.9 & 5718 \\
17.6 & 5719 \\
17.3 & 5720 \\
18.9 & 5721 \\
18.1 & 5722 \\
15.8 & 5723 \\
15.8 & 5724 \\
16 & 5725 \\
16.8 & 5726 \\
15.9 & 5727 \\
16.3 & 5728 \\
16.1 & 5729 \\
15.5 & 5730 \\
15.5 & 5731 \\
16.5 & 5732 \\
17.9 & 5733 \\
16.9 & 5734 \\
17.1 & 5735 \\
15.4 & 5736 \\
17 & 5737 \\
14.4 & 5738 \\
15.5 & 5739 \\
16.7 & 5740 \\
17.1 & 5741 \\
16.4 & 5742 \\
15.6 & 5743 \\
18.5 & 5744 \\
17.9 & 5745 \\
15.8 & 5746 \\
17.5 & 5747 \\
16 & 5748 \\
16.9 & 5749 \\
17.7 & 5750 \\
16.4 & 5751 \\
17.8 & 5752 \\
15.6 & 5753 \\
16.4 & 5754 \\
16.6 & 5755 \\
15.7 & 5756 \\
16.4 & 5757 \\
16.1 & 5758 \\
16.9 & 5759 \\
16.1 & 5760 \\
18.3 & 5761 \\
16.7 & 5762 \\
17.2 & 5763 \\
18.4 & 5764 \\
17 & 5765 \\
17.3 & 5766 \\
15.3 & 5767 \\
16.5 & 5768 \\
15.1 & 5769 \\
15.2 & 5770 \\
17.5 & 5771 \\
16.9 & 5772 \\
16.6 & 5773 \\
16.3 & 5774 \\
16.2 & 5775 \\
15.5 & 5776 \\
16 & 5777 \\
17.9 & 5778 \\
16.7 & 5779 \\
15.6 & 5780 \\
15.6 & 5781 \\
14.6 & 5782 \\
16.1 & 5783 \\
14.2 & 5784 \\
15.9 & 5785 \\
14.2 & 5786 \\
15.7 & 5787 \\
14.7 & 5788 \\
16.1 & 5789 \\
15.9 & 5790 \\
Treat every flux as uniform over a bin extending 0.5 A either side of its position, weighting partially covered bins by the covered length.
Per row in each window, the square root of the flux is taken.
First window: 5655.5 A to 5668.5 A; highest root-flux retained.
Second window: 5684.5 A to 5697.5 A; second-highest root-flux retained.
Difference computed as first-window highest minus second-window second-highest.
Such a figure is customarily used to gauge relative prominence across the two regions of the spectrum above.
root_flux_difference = -0.05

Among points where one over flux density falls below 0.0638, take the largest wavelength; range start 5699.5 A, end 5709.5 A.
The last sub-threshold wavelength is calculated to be 5706 A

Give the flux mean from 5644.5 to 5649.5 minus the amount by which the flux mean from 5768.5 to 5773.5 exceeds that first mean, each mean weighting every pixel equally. 14.5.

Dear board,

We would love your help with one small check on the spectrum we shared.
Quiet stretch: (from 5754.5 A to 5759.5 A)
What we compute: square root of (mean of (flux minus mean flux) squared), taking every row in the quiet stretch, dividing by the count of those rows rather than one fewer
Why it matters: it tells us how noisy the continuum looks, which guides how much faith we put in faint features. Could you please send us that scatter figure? 0.41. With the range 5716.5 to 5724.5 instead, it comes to 1.23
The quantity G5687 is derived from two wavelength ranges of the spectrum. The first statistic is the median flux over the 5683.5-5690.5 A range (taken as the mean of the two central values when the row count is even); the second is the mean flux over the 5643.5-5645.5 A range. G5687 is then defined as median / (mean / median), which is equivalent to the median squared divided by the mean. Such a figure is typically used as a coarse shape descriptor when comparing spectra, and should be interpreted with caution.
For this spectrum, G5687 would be 15.7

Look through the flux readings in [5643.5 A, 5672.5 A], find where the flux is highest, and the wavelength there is 5670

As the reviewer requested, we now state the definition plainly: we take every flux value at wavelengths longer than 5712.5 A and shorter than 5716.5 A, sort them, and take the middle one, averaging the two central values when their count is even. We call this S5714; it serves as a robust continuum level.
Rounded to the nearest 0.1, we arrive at 15.7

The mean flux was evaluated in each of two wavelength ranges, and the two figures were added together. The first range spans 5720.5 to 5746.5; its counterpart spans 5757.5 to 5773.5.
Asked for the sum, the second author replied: 33.2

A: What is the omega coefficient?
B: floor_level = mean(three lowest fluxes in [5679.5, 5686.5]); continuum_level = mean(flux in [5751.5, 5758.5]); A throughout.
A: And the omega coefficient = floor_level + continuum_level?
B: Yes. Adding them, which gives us 31.8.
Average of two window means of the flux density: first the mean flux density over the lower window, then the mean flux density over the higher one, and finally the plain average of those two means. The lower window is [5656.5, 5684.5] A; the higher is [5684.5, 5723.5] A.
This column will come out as 15.8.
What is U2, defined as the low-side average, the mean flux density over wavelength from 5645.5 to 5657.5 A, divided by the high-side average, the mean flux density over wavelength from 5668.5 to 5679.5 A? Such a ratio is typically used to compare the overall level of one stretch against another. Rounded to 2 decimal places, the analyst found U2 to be 0.94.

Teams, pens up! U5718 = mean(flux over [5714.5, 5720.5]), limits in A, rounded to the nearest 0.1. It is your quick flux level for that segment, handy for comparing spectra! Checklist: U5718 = 16.4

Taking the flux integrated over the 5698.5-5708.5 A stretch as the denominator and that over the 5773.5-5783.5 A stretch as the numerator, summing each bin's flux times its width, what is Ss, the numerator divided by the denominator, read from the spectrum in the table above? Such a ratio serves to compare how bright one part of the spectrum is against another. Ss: 1.03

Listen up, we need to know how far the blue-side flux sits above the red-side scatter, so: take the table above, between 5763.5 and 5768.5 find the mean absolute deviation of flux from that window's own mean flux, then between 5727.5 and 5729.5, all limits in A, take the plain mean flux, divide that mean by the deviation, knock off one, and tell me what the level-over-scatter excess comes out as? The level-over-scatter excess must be 19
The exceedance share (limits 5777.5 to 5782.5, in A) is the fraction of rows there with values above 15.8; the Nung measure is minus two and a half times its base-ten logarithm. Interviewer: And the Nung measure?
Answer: 1.0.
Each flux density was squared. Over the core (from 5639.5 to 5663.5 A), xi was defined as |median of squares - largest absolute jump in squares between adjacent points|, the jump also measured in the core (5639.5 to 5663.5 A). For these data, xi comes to 146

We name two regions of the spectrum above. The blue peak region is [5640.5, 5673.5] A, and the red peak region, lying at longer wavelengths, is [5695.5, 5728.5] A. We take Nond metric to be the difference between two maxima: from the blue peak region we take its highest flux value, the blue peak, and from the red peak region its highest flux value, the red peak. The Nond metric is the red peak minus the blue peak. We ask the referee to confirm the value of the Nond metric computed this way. 2.0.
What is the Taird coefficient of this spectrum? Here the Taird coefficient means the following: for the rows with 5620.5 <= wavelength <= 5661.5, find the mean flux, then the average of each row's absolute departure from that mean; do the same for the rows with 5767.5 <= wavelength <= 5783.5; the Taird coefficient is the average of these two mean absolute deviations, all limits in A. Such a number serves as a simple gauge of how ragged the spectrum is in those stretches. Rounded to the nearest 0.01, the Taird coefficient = 0.70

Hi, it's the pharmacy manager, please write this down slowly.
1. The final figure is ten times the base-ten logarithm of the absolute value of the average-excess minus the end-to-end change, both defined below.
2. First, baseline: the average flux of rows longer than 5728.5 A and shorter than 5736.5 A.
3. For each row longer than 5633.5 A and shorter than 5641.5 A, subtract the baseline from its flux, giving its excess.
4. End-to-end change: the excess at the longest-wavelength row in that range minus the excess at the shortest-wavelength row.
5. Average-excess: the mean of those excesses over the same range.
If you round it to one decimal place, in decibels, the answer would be 2.4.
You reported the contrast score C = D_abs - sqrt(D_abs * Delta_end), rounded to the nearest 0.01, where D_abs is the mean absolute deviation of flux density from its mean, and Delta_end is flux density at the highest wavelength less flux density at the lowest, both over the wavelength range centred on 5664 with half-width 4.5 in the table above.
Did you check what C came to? -0.87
